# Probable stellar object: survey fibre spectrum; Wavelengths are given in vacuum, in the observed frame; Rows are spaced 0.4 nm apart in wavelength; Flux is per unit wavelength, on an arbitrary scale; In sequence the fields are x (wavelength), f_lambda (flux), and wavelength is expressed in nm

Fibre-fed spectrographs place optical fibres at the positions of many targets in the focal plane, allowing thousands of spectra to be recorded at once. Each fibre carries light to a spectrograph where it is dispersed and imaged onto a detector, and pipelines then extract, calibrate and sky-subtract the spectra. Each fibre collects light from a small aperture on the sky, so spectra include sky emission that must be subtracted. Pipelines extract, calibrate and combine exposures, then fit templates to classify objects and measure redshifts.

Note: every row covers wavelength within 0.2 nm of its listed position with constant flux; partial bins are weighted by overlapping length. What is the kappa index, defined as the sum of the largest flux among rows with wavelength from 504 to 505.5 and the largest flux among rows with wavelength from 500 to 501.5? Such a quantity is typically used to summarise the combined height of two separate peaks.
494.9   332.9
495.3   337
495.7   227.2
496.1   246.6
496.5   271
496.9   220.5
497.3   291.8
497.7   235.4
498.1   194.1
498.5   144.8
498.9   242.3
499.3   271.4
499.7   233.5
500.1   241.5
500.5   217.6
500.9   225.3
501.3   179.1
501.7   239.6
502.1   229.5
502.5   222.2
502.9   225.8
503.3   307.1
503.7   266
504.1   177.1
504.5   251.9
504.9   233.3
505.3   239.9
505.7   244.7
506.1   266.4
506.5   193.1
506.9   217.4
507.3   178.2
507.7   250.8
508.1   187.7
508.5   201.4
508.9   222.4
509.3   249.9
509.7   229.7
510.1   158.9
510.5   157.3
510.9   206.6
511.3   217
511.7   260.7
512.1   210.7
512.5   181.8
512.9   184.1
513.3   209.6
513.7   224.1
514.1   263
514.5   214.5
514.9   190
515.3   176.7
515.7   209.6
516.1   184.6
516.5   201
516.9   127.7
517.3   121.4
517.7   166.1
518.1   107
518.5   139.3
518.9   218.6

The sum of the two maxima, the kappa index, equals 493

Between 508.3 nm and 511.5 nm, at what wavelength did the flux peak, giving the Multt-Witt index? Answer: 509.3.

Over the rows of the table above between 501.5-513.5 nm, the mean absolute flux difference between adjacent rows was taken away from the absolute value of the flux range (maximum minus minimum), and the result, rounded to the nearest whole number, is 115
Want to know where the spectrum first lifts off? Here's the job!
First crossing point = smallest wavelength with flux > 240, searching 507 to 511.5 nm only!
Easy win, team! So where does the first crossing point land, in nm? 507.7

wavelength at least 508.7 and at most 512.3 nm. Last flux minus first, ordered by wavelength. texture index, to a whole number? -12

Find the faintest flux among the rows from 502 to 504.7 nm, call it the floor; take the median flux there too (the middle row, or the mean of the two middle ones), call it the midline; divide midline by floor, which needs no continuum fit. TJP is 1.30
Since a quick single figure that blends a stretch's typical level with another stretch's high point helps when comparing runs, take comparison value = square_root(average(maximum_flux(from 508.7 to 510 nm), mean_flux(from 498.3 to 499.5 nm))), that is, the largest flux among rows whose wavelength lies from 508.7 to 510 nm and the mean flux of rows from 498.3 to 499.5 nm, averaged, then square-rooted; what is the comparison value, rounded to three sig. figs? 15.3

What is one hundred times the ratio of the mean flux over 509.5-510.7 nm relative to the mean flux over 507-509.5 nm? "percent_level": 85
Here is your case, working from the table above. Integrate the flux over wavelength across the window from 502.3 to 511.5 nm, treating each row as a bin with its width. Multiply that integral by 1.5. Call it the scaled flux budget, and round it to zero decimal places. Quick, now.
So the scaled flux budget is 3063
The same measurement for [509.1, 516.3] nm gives 2237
